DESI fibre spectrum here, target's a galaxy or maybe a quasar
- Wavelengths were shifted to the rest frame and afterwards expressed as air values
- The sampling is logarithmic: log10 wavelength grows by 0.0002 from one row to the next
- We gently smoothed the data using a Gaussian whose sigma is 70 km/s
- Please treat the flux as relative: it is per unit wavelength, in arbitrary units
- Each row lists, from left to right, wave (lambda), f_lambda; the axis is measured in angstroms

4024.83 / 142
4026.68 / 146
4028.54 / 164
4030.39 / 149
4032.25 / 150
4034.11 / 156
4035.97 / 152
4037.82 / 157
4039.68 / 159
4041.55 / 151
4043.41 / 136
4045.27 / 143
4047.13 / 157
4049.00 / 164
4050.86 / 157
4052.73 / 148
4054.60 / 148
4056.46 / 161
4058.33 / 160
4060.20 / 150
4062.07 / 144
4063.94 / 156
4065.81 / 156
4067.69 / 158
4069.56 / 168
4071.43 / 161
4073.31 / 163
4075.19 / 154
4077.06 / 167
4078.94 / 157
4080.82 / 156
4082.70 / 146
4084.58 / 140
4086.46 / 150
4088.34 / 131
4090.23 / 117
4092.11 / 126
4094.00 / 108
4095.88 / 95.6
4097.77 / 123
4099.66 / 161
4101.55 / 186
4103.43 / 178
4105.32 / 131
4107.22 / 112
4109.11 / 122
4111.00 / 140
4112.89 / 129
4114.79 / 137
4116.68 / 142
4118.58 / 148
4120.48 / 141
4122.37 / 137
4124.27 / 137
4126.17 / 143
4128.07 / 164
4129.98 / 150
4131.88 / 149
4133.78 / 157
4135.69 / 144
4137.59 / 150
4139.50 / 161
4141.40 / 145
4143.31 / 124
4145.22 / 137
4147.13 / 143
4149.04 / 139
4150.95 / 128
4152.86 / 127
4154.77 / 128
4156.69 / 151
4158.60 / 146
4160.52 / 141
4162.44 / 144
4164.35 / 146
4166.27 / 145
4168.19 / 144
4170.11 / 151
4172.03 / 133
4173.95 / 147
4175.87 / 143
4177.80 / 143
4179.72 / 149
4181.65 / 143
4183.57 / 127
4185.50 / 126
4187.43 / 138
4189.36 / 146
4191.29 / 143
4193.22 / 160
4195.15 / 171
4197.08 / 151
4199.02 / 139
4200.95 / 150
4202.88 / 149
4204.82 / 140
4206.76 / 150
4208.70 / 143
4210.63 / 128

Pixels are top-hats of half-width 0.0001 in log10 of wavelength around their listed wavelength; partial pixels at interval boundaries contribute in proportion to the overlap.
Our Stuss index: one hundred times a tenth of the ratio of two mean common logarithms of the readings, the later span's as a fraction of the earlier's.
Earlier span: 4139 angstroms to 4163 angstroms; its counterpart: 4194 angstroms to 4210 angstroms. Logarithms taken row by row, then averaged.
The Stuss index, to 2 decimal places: 10.14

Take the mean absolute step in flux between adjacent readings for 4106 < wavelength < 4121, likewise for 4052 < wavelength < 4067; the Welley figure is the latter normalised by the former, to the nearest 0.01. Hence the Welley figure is 0.65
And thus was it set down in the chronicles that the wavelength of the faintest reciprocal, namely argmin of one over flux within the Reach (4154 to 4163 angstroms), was 4156.69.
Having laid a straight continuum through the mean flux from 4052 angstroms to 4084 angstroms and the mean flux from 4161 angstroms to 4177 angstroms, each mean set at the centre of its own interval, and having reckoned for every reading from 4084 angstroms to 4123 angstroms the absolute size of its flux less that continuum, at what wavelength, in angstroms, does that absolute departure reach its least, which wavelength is 4118.58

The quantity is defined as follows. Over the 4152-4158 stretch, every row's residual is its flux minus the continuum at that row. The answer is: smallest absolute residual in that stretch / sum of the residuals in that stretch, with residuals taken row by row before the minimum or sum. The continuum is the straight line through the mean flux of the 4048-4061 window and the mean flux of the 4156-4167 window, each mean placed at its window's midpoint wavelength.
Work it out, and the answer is -0.2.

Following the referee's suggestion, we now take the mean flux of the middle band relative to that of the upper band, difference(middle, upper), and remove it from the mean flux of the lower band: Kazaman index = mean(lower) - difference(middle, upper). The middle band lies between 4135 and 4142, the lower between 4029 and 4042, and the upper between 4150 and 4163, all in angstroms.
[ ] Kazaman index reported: 141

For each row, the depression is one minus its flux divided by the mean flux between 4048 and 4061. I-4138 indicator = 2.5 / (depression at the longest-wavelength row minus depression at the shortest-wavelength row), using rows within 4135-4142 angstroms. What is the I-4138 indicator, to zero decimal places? -389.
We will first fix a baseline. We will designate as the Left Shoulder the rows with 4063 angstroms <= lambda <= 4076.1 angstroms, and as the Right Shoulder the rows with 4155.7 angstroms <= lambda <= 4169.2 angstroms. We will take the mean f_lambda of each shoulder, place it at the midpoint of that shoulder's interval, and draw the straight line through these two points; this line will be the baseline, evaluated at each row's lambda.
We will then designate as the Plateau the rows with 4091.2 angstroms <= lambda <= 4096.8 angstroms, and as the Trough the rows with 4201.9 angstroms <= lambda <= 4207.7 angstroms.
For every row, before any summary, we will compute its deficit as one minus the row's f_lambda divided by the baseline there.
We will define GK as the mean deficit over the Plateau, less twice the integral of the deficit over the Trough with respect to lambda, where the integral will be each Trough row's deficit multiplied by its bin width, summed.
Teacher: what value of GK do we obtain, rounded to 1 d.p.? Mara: 0.9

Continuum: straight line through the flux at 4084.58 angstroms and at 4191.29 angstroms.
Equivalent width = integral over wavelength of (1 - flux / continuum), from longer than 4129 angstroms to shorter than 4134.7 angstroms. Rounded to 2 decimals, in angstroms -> -0.43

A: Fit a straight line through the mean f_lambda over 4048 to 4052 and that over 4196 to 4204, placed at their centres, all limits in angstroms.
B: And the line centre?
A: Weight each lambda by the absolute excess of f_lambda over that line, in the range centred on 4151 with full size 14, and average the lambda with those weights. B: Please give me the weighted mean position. 4150.9 angstroms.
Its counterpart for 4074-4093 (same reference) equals 4087.5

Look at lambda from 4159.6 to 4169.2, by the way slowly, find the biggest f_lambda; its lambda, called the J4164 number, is 4164.35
